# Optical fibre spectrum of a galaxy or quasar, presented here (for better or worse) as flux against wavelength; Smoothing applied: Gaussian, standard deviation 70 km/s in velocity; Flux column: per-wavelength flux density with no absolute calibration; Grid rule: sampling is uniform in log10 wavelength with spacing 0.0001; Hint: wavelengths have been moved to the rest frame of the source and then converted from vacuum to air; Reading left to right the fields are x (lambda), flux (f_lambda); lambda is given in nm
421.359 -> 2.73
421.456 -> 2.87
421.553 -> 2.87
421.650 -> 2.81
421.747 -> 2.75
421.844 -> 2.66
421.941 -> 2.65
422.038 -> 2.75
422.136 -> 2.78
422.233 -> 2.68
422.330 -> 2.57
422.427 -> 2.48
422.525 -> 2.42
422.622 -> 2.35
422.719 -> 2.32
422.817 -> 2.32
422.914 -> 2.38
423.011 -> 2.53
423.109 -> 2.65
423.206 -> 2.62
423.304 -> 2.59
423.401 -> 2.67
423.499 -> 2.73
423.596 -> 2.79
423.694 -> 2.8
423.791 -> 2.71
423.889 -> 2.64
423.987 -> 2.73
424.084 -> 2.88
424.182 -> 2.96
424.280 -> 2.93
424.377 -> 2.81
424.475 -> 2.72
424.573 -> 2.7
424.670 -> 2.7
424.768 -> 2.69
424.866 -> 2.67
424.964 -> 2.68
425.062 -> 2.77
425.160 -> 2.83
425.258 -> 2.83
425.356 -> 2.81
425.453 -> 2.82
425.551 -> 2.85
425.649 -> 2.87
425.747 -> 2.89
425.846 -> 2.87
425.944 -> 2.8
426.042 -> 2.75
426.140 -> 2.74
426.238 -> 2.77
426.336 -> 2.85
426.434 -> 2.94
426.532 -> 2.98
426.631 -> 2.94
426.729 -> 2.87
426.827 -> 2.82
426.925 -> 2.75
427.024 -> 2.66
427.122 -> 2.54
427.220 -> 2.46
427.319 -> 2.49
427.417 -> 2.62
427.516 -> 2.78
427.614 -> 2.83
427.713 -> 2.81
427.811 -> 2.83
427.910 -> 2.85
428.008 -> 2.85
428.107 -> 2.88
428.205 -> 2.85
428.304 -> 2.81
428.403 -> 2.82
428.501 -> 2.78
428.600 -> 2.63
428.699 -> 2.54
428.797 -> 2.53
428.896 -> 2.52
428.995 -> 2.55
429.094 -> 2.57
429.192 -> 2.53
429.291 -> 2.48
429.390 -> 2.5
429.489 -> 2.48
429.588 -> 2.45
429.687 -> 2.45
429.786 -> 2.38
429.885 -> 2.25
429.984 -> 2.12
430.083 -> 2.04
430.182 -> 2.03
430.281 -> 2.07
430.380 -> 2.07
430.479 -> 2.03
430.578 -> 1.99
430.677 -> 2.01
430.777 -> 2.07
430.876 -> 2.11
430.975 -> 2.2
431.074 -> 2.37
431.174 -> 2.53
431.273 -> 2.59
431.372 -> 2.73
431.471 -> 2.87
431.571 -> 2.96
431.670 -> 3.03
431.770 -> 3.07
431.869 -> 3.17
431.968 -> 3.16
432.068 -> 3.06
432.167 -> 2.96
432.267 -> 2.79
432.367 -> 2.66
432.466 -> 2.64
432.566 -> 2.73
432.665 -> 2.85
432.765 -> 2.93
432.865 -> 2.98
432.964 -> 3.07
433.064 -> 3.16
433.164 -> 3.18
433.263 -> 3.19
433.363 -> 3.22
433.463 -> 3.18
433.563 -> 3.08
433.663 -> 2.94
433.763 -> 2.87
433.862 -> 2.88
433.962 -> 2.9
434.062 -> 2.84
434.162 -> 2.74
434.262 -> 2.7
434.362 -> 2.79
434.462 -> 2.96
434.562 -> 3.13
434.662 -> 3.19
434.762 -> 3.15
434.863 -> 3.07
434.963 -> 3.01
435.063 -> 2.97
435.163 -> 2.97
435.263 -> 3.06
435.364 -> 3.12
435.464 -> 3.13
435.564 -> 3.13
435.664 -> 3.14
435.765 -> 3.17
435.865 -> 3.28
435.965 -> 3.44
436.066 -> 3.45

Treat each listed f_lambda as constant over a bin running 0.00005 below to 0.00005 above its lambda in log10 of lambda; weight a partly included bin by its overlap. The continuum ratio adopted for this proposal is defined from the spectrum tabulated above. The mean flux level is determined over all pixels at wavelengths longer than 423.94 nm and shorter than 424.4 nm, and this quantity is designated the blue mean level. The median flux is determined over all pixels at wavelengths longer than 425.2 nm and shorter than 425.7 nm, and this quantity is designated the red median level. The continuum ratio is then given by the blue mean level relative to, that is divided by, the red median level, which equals 1.0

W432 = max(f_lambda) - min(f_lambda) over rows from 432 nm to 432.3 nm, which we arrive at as 0.27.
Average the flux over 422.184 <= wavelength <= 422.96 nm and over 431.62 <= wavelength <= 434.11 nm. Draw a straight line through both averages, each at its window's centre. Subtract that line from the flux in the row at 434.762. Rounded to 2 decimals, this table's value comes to 0.07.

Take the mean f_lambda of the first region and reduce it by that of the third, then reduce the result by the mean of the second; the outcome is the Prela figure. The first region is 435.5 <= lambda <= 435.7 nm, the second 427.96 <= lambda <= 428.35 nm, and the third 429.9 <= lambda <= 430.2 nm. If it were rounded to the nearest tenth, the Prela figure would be -1.8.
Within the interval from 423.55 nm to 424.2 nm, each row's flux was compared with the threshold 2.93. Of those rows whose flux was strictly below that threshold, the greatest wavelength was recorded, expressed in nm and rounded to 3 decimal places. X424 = 424.084 nm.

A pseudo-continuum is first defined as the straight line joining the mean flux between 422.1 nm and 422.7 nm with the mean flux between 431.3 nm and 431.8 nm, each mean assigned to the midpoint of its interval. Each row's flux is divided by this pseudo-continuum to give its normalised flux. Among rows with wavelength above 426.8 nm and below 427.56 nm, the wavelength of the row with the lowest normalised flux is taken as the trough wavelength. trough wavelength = 427.220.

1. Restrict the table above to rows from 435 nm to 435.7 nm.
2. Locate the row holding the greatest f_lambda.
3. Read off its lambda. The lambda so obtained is 435.664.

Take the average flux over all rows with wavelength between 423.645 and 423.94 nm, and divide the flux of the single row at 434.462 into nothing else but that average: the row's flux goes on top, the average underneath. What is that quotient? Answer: 1.09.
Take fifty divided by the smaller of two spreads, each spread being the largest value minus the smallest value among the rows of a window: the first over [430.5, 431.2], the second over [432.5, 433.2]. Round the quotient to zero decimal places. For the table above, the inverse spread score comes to 111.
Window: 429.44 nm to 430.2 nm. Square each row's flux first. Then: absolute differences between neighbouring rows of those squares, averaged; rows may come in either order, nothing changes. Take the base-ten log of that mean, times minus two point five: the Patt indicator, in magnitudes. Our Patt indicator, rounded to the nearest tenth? 1.3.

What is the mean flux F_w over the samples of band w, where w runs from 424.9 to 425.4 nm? 2.8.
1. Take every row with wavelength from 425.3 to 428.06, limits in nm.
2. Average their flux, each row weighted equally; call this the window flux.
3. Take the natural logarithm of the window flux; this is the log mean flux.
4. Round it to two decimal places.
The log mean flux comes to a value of 1.03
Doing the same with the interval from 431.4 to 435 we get 1.09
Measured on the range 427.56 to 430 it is 0.96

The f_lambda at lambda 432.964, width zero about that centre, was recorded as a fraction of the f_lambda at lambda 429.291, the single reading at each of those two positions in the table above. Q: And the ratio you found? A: 1.24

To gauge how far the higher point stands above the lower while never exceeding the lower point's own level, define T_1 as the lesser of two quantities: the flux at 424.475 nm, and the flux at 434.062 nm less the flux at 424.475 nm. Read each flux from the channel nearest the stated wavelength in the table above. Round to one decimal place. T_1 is 0.1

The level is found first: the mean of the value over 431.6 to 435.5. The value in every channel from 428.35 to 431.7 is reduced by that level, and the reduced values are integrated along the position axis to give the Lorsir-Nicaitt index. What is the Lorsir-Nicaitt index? -1.9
